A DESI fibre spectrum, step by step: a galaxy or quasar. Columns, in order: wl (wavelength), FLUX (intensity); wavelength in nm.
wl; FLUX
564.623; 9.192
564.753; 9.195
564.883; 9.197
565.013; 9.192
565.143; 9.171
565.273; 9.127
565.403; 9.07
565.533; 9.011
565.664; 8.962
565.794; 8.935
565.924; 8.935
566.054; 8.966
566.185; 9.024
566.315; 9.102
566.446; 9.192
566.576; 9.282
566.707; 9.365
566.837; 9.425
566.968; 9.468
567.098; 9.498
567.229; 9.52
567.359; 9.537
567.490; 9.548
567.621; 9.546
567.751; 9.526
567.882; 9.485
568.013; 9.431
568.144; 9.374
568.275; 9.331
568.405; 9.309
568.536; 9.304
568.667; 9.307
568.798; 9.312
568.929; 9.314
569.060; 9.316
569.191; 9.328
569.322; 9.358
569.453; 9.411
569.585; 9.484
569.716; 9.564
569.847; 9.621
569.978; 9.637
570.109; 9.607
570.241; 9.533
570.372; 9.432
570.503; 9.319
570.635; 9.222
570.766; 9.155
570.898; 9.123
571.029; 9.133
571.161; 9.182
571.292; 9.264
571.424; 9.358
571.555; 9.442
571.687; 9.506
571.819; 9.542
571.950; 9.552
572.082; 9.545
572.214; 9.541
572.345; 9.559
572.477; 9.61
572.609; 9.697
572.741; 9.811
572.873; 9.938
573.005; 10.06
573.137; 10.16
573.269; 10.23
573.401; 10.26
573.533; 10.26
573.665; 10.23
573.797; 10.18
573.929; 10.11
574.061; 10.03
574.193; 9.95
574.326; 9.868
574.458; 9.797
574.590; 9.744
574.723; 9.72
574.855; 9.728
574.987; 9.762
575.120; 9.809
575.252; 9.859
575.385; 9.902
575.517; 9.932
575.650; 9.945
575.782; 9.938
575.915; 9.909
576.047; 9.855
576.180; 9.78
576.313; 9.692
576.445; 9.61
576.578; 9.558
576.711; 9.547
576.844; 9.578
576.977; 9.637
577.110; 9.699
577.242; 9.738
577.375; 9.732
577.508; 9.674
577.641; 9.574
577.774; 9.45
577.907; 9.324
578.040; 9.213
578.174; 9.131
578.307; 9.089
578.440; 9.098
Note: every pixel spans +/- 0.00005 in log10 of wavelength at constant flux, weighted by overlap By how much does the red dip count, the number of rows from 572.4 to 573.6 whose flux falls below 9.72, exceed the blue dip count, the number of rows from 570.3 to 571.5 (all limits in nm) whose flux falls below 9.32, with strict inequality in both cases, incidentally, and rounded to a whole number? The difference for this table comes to -5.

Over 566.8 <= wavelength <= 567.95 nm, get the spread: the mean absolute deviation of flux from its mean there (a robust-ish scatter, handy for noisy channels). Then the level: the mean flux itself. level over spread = 290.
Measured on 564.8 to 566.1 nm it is 96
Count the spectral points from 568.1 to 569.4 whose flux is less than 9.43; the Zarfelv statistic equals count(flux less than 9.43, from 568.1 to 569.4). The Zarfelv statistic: 10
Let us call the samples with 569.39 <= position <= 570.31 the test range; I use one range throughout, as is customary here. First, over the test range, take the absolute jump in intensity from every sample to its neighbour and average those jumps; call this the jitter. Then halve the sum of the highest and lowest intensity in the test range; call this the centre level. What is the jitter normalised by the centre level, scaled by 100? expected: 0.58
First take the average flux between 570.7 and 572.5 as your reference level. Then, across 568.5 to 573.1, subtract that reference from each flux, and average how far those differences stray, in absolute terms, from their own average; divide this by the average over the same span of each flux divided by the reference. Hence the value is 0.17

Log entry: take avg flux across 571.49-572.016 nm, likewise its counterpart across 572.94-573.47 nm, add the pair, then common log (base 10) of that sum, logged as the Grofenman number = 1.29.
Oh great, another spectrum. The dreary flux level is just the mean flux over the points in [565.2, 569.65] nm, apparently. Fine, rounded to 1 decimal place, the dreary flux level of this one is 9.3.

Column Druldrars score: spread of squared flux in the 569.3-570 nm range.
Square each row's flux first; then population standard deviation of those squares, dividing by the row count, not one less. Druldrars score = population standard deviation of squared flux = 2.0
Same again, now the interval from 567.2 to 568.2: 1.1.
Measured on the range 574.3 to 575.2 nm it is 1.0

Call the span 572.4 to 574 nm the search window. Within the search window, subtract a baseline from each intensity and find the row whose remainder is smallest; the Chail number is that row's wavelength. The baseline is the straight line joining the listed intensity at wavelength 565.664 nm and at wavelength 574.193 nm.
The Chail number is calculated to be 572.477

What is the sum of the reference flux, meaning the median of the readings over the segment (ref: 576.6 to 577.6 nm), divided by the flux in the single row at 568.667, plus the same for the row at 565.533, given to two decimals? 2.11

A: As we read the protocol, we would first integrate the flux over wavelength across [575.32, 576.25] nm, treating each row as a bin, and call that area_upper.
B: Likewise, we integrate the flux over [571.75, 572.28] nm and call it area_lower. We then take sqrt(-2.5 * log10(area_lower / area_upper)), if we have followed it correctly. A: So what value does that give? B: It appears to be 0.81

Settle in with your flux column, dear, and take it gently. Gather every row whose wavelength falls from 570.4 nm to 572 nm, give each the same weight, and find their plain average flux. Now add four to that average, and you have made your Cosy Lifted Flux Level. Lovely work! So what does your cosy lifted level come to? 13.3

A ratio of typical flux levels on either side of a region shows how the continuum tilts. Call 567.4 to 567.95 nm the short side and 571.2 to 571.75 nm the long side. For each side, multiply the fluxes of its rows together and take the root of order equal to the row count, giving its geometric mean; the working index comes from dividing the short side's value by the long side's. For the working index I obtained 1.01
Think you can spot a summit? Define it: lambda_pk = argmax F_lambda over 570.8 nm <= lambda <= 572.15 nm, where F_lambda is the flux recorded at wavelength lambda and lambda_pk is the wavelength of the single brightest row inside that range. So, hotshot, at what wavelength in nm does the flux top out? 571.950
